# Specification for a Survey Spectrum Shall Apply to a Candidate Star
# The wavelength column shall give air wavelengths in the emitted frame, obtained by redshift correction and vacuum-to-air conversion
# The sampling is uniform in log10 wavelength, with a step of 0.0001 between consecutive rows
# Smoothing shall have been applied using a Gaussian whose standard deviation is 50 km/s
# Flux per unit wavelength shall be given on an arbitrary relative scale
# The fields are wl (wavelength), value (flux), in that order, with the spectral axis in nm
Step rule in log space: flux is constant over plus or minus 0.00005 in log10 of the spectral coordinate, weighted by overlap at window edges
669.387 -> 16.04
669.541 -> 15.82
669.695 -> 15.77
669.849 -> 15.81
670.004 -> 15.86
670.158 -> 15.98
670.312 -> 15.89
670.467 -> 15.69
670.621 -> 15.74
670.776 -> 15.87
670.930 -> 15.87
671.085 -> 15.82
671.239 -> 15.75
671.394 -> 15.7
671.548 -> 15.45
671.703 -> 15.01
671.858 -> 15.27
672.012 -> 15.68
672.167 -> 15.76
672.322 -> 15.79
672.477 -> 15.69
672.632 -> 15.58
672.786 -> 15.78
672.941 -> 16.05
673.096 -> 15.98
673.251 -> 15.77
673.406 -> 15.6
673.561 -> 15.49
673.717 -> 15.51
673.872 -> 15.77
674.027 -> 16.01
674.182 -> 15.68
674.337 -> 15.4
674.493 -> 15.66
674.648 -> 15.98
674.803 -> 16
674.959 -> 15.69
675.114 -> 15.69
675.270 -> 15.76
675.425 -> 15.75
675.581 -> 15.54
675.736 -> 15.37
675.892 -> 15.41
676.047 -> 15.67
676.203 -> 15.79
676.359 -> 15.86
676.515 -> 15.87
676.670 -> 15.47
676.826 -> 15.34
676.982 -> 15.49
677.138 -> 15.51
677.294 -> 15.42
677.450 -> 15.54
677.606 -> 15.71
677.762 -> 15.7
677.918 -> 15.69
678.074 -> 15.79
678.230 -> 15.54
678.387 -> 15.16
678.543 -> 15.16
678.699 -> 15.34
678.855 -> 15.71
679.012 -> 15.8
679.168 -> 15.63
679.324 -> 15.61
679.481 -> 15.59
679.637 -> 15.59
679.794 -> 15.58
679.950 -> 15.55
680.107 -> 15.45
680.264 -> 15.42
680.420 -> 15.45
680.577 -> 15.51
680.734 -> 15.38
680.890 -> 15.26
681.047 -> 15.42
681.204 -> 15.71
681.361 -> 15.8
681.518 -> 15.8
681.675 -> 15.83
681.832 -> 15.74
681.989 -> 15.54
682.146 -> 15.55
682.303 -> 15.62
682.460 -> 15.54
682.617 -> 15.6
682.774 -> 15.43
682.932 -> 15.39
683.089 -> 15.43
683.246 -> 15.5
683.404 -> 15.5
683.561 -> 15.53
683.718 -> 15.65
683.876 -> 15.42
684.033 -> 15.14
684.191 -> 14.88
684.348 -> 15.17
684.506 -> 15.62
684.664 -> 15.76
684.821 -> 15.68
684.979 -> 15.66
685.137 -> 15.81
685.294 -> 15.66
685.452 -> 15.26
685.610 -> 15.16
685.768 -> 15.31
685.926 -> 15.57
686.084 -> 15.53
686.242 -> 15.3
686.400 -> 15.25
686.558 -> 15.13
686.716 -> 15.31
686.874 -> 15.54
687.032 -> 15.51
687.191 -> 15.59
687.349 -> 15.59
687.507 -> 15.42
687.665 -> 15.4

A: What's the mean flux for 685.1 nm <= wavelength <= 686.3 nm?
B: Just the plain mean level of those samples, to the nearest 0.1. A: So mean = 15.4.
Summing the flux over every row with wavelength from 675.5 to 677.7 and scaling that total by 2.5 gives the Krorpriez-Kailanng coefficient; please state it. 545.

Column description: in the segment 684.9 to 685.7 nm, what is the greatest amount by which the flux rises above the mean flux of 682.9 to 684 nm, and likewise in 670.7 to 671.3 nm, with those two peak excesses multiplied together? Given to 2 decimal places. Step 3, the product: 0.12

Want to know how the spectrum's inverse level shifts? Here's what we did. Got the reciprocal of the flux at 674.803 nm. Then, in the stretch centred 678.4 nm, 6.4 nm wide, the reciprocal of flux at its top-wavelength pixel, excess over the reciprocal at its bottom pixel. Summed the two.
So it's 0.0623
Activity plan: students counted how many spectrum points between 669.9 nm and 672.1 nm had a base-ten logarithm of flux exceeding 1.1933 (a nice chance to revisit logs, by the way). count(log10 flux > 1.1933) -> 11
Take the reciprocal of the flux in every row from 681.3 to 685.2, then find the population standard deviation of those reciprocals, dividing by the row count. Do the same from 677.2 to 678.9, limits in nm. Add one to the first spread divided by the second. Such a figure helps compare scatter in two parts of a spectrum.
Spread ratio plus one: 2.0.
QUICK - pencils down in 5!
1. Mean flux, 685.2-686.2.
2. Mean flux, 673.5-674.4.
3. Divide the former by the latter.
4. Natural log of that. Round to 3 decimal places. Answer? -0.015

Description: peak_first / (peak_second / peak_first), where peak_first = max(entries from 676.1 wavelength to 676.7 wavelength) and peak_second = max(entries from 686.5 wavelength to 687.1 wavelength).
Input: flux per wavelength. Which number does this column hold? 16.2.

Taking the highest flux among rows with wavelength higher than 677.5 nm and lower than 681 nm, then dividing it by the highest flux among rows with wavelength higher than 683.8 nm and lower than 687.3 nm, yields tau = 1.00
